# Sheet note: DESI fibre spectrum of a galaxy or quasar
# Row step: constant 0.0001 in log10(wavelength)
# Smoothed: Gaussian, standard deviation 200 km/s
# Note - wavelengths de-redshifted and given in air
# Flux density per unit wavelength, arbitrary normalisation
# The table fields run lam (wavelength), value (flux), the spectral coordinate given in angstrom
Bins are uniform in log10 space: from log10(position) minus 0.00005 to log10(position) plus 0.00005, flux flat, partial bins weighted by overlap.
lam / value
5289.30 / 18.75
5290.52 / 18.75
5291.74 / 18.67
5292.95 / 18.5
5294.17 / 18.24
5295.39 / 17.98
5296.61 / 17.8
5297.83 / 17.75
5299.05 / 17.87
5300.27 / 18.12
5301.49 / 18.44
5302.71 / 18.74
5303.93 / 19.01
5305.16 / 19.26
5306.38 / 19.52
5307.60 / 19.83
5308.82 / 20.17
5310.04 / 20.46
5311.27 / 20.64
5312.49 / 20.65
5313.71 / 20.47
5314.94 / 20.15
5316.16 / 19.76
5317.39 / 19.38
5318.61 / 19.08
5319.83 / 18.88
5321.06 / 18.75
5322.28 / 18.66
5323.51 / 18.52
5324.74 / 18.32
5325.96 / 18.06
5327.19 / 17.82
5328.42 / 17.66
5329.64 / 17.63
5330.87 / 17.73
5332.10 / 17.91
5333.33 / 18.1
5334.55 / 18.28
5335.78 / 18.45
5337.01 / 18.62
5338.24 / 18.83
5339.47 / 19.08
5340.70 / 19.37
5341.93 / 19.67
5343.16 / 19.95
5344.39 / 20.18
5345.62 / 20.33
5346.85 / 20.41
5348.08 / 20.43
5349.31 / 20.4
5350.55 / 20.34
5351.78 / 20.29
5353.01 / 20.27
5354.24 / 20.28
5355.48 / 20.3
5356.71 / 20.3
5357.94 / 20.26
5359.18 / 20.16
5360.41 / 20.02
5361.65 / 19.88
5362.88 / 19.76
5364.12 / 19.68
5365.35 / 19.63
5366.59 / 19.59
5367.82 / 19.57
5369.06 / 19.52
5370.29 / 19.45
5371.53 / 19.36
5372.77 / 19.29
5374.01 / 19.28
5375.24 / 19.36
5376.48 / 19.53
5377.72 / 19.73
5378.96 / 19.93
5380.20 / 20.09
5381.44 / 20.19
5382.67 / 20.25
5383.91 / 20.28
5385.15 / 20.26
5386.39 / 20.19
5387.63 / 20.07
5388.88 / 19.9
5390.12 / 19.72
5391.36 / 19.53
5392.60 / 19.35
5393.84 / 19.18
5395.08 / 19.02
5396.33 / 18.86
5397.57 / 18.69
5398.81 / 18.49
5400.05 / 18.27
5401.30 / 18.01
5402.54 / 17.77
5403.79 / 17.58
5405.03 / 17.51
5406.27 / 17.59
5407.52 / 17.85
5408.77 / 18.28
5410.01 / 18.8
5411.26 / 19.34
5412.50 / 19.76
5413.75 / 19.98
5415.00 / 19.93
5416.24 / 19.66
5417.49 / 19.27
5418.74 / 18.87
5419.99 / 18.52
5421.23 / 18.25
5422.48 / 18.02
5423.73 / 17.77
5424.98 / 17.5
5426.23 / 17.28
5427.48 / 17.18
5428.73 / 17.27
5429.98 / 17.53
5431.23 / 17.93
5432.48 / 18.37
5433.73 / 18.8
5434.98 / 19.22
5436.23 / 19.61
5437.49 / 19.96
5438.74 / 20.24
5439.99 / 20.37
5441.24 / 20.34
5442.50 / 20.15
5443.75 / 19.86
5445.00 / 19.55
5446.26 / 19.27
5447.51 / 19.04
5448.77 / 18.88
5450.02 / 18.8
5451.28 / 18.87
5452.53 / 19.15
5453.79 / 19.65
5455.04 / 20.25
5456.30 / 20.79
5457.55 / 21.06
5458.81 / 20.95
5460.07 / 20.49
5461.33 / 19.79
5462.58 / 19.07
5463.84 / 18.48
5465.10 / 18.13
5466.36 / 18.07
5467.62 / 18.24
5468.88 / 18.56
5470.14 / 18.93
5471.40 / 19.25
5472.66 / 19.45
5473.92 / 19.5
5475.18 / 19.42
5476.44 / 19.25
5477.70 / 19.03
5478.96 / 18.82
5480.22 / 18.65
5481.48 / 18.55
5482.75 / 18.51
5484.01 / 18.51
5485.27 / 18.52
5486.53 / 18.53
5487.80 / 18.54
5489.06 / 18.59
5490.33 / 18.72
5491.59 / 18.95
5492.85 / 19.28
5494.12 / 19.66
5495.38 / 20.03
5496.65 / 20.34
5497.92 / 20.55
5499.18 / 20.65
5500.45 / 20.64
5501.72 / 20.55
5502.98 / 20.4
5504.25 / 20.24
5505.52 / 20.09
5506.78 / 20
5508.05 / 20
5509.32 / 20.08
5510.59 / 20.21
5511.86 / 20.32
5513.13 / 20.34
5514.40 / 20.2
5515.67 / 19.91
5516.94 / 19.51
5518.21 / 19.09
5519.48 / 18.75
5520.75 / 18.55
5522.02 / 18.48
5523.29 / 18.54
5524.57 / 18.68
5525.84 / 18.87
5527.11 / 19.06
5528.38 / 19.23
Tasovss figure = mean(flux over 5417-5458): 19.0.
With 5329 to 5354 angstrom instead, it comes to 19.3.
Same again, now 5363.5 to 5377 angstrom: 19.5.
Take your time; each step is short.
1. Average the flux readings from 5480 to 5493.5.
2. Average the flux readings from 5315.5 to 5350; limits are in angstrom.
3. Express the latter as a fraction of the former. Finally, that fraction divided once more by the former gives 0.054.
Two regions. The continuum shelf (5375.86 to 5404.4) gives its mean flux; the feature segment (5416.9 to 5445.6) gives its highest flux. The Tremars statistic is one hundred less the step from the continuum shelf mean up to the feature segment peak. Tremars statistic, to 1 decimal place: 99.0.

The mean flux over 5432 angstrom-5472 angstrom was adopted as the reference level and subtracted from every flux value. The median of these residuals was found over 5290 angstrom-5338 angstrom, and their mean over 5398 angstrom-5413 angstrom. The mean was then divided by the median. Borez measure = 1.4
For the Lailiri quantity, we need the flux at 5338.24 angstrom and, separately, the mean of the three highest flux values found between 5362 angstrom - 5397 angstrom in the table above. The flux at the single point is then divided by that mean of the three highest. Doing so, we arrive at 0.93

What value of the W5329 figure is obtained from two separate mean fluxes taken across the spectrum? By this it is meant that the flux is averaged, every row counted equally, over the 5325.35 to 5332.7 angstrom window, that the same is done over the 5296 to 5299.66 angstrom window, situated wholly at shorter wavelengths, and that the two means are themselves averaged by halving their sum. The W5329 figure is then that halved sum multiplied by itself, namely 317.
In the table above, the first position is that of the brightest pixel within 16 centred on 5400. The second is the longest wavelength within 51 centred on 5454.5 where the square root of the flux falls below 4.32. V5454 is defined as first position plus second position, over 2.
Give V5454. 5430.7 angstrom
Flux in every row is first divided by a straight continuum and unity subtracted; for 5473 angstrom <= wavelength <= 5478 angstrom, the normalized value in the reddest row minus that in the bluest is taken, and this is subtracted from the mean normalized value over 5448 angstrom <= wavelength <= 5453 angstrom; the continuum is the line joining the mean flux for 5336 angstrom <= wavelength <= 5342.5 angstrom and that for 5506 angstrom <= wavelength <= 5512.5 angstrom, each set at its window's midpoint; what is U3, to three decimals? -0.018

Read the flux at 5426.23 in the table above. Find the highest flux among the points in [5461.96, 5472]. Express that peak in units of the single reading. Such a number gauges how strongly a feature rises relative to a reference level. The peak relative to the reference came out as 1.11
